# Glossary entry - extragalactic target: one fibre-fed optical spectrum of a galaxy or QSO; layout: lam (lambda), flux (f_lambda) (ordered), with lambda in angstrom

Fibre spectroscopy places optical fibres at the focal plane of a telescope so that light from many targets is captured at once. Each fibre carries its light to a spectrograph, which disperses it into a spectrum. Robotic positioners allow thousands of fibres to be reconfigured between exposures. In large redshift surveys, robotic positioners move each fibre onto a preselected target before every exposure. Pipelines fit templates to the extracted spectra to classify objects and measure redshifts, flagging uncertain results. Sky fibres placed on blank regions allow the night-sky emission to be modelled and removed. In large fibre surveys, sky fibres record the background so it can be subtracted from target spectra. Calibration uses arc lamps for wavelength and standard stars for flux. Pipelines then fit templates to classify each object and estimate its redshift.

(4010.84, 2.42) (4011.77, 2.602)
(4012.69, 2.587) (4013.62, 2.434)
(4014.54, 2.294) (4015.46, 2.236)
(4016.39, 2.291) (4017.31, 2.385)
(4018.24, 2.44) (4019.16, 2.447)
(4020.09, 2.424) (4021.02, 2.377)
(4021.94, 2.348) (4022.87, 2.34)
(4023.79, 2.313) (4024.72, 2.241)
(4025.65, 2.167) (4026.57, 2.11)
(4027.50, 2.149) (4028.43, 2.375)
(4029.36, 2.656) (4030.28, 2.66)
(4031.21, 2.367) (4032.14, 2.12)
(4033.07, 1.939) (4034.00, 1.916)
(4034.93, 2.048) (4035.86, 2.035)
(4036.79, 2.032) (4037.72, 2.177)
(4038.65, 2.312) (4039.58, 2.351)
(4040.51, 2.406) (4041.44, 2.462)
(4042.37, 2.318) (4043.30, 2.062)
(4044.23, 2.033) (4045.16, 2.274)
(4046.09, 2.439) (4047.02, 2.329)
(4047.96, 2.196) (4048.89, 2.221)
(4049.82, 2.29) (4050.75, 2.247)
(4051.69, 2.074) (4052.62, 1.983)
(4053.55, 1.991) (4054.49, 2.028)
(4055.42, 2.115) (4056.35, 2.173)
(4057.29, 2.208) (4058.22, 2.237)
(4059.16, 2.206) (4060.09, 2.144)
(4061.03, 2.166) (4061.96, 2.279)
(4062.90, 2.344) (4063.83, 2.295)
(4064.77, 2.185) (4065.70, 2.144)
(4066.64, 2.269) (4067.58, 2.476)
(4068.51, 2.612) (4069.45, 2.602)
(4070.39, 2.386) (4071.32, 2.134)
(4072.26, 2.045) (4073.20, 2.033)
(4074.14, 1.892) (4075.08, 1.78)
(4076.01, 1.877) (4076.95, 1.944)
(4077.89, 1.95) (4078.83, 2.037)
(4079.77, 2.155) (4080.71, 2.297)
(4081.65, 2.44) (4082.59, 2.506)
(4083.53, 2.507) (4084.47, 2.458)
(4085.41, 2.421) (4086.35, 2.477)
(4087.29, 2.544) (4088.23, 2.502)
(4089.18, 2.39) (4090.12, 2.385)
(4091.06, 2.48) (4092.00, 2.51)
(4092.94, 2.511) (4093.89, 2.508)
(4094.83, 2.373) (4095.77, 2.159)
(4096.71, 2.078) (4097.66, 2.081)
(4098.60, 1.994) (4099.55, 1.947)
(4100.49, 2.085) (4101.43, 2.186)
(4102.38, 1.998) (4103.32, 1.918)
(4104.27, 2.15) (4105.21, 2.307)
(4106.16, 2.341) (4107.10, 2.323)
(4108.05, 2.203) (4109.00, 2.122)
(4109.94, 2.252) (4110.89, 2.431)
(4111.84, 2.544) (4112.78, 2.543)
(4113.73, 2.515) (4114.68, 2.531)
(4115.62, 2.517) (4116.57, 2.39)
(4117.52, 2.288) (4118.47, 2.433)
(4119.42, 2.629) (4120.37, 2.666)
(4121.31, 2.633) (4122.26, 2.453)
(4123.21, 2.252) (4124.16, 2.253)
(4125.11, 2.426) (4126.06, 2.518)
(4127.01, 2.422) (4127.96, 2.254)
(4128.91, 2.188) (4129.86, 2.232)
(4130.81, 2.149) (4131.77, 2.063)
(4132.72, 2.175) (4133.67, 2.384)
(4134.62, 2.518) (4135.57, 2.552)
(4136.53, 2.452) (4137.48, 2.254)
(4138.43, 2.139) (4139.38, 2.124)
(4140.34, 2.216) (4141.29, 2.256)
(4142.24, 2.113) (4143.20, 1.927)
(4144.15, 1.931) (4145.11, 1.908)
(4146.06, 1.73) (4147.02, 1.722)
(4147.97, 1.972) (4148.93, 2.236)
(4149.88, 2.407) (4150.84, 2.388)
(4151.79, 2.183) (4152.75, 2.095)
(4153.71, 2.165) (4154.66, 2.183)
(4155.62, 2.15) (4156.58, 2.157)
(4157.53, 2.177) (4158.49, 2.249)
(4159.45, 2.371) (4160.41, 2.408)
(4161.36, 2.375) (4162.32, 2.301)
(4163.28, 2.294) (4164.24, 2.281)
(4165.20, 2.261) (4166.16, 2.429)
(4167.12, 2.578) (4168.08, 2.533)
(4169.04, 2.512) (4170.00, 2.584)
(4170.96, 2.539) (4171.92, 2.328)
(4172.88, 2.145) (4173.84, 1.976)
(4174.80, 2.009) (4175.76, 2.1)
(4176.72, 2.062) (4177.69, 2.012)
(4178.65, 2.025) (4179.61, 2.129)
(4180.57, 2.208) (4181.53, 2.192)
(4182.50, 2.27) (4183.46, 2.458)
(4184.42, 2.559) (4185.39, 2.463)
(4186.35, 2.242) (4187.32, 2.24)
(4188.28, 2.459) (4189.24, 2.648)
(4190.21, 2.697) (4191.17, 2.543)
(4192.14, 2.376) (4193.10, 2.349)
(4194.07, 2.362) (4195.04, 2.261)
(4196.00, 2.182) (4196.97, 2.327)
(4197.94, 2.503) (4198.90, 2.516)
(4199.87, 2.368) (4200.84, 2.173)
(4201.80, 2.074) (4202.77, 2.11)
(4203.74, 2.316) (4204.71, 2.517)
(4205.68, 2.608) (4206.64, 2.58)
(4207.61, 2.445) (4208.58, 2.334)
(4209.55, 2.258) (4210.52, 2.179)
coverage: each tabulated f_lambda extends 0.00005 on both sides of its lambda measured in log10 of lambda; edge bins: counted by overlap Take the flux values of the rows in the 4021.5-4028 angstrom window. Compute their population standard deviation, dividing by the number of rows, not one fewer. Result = 0.091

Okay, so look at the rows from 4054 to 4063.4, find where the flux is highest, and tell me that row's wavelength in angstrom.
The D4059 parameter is 4062.90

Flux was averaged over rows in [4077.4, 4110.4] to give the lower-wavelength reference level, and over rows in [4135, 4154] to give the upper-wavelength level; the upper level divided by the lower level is 0.94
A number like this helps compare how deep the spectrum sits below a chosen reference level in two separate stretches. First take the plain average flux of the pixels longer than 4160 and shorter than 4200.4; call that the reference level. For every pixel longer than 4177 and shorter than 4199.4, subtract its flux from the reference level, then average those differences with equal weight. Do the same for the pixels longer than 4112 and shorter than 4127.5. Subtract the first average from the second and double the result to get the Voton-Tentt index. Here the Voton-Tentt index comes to -0.24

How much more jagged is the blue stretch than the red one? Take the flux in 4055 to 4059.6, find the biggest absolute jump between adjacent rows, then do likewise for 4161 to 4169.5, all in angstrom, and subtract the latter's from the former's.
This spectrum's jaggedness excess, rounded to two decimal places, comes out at -0.11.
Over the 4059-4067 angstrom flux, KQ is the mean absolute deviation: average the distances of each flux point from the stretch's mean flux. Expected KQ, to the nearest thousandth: 0.063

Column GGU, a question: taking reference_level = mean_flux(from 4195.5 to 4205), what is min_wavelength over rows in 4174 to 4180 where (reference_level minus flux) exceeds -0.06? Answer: 4174.80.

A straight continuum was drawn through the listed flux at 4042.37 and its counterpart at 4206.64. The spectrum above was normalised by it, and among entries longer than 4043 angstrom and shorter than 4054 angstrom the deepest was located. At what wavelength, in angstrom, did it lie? 4052.62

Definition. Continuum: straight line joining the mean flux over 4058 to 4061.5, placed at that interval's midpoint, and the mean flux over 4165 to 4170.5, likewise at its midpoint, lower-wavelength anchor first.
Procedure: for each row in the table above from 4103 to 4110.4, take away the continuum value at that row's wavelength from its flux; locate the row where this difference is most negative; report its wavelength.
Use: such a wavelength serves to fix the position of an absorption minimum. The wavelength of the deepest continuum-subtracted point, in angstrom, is 4103.32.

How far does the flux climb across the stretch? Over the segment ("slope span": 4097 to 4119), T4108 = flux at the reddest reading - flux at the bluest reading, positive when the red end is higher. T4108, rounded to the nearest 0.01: 0.35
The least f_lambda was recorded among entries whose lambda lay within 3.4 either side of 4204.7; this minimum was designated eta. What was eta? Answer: 2.074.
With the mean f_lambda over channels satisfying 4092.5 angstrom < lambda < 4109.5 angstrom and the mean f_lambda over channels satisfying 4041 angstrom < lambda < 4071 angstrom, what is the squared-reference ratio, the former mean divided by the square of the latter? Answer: 0.434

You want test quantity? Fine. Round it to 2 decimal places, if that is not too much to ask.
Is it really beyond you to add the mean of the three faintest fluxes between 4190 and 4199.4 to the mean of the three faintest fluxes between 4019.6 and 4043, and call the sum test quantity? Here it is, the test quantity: 4.22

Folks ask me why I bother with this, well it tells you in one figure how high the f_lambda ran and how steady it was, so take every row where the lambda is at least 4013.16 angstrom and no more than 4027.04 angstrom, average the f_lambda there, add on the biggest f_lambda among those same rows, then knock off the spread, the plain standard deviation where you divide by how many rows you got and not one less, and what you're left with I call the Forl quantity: 4.7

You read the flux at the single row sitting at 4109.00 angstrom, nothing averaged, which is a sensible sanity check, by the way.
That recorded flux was 2.122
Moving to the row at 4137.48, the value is 2.254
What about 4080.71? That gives 2.297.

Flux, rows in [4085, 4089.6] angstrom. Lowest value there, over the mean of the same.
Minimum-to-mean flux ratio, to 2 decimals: 0.97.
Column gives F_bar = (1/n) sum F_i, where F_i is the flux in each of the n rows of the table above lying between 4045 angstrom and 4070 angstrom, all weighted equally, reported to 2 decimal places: 2.24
